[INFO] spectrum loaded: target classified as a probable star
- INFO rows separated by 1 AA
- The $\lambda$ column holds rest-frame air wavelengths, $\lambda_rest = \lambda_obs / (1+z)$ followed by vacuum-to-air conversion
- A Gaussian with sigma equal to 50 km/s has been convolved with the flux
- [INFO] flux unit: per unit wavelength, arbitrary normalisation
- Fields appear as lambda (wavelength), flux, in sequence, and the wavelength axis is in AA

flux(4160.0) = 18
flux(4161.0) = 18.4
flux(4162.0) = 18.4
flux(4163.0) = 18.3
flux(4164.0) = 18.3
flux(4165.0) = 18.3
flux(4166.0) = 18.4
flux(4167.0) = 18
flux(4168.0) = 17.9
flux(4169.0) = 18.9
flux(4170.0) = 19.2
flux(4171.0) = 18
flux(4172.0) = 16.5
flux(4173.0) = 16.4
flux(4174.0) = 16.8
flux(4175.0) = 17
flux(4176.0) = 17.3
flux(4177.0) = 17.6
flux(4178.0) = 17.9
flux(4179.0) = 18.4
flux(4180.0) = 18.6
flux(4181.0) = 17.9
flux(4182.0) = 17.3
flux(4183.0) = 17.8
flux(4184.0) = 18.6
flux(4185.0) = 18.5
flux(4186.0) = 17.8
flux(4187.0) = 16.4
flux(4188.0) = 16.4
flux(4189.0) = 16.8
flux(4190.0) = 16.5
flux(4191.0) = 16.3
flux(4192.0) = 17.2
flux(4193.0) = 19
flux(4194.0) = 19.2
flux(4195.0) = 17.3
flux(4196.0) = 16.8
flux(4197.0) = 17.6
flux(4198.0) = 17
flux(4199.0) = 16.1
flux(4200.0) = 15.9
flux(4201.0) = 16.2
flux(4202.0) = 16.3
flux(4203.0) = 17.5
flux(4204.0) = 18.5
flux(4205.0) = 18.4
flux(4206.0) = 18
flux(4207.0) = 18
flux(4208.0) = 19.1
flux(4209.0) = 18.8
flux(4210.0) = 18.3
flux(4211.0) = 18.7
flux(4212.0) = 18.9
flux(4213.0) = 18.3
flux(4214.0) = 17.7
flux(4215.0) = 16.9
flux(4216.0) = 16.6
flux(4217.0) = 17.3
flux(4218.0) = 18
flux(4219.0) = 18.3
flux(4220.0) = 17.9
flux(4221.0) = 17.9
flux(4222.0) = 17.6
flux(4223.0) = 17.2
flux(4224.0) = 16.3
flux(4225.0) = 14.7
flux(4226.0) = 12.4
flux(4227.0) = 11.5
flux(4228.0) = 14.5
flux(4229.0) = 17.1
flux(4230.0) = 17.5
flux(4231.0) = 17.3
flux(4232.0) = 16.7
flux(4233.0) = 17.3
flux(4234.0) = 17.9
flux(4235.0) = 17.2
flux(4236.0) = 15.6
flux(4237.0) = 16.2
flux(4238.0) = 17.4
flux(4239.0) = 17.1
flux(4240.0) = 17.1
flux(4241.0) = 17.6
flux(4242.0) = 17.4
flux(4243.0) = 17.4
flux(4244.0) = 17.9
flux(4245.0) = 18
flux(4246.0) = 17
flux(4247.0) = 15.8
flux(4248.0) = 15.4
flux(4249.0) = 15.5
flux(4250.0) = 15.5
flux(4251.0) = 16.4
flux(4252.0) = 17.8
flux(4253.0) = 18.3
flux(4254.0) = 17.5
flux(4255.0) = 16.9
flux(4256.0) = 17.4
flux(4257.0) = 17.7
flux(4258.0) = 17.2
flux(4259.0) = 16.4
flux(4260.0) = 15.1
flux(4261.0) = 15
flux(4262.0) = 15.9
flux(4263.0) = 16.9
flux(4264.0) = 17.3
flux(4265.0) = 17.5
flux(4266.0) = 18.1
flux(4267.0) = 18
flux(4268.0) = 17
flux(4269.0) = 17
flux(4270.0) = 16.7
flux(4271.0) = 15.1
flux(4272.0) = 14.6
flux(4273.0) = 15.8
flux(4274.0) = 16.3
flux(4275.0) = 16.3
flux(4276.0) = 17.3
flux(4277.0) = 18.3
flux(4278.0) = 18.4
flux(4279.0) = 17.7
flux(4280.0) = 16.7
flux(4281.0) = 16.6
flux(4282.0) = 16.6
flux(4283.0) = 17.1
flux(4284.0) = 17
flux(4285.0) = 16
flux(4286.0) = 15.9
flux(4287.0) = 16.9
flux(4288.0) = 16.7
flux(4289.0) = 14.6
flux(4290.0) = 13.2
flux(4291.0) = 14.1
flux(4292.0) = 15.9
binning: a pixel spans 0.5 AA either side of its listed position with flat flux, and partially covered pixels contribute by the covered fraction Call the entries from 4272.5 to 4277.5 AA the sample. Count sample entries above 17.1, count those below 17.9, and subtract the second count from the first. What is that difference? -2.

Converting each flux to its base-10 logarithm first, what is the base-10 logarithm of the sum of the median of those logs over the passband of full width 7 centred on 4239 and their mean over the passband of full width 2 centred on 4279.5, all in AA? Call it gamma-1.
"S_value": 0.392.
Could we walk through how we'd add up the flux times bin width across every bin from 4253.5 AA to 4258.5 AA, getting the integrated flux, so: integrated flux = 86.7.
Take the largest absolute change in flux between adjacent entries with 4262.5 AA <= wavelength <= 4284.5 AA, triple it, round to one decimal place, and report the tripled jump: 4.8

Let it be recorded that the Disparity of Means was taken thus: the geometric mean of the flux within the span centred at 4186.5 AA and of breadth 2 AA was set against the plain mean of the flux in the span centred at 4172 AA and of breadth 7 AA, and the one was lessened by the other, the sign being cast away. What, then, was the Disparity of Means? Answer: 0.5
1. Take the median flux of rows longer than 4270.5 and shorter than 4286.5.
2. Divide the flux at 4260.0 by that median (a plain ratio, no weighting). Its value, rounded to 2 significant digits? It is 0.91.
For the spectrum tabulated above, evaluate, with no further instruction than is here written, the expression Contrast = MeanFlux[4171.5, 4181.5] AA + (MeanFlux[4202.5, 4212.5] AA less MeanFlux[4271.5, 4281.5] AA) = 19.1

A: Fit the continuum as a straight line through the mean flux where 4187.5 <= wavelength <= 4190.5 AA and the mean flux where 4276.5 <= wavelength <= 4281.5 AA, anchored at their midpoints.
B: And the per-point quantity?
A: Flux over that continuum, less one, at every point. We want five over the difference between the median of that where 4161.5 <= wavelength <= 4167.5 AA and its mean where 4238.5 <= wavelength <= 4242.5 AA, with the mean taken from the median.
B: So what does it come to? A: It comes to 44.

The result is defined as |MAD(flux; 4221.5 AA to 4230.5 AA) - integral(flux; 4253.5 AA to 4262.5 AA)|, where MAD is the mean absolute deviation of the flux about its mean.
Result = 147.2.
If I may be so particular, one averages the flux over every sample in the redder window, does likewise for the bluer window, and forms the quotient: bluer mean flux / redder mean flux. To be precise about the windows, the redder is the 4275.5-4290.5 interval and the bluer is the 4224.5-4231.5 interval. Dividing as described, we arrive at 0.90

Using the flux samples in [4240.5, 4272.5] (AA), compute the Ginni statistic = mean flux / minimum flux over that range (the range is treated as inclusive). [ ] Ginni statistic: 1.15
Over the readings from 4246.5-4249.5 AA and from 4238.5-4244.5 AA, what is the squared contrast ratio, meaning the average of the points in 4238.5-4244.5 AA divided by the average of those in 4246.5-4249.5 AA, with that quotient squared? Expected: 1.25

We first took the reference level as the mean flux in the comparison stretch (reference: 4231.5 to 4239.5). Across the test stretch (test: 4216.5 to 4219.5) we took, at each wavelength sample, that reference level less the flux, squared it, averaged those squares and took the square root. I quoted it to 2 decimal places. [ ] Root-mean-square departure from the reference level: 1.03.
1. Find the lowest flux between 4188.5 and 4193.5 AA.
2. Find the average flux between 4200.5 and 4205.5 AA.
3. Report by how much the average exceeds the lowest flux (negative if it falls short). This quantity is 1.1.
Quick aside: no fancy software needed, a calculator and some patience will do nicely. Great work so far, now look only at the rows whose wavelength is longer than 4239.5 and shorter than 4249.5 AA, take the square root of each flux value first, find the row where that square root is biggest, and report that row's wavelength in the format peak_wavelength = 4245.0 AA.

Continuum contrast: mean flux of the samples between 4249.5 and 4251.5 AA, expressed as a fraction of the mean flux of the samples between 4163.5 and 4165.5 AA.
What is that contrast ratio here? 0.87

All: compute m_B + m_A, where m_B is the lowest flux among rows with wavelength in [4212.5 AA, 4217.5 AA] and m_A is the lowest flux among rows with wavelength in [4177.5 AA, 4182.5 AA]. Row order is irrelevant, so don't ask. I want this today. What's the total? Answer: 33.9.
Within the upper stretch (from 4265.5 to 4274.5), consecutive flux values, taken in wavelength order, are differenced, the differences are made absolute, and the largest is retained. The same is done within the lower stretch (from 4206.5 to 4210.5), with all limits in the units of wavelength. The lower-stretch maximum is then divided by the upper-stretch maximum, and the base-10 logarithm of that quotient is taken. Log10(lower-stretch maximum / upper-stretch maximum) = -0.163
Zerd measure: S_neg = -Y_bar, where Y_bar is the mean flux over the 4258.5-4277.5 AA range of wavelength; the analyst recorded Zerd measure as -16.6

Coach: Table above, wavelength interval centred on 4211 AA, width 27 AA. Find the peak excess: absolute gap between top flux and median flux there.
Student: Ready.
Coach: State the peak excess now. 1.2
